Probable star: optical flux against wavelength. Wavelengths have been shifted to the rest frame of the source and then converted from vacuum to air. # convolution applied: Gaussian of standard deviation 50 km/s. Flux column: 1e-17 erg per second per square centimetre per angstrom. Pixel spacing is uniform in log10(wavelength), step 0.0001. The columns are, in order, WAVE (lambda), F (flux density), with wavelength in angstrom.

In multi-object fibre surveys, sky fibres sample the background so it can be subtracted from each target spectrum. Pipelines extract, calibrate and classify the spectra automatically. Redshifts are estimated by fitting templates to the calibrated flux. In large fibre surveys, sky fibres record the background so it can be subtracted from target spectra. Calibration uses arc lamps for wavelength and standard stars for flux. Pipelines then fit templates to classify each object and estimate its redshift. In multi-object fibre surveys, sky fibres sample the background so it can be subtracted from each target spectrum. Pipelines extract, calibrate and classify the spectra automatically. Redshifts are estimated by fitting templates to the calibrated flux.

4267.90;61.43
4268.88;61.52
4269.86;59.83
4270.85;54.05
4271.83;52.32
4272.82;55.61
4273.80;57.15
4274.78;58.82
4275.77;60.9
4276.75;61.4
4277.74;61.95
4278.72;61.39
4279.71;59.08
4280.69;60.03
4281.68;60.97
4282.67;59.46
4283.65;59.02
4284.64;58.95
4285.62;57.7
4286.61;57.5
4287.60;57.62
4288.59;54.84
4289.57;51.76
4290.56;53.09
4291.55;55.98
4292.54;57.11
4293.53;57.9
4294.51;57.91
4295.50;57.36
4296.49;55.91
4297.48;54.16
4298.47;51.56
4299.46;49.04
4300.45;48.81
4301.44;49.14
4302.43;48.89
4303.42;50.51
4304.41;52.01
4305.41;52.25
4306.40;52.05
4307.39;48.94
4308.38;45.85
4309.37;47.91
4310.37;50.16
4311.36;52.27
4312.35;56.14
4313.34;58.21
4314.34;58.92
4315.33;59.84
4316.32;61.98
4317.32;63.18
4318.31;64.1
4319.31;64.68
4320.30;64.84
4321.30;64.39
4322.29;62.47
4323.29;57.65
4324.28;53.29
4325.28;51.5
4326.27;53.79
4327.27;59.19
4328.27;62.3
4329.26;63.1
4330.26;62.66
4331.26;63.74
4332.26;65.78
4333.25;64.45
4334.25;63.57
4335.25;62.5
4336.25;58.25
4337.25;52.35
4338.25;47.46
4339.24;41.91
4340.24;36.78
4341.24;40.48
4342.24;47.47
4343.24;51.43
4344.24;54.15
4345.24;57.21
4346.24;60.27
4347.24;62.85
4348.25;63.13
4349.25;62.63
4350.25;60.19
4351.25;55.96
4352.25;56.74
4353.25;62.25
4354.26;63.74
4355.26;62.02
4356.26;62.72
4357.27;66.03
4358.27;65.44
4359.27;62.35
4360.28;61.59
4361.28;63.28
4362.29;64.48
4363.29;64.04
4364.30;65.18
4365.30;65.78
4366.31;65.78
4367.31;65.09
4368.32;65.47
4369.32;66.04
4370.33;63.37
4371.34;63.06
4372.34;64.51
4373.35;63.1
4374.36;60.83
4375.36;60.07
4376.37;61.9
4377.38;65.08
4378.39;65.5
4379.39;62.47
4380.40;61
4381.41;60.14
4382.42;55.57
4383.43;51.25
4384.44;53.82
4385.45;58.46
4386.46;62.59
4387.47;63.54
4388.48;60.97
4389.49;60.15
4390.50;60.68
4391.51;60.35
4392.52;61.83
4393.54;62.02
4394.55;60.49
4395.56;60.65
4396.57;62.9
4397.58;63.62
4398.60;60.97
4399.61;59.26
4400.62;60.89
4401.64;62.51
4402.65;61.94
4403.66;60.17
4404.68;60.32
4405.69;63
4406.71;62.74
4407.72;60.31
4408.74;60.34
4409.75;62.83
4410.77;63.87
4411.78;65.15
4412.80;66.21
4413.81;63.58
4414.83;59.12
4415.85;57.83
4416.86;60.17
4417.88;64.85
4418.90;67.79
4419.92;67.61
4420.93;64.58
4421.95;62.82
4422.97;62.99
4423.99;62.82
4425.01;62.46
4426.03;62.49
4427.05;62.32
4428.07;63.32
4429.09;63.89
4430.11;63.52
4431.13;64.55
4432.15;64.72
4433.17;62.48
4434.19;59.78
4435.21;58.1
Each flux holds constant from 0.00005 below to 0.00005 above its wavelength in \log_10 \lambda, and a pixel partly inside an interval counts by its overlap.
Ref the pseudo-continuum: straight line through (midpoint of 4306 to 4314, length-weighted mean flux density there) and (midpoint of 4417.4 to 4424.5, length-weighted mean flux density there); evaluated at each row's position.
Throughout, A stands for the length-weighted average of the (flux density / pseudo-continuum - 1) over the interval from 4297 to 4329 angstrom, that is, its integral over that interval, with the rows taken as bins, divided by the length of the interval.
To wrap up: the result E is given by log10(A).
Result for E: -1.2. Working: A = 0.07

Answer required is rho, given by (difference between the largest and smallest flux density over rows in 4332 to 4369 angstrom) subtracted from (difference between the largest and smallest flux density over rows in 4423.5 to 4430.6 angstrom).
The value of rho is -28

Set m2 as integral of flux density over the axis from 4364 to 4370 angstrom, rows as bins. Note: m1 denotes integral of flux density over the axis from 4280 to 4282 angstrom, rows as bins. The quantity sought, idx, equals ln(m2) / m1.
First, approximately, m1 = 121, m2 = 393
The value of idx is 0.049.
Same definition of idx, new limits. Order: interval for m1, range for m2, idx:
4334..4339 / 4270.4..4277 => 0.021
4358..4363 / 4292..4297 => 0.018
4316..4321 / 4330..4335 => 0.018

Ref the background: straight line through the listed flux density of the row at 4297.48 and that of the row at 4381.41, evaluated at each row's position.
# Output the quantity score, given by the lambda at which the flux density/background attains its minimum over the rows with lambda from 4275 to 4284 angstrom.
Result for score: 4283.65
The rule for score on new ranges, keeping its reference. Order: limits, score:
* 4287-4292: 4289.57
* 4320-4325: 4324.28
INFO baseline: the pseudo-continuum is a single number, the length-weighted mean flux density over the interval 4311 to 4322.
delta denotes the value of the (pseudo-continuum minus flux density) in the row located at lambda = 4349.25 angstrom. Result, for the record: -2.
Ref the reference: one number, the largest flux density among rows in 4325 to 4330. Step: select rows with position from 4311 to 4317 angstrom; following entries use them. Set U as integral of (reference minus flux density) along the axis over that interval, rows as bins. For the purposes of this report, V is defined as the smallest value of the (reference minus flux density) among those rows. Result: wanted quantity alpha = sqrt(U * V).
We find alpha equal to 6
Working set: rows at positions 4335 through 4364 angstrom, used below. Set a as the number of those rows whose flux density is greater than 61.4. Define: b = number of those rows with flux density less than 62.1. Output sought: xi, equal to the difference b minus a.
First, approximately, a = 15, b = 16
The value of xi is 1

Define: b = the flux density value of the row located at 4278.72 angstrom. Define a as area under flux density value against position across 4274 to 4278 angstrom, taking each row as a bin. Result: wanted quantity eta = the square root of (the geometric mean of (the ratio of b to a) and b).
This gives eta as 1.99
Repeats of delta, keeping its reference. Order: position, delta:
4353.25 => -1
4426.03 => -2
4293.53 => 3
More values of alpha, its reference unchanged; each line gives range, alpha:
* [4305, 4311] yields 30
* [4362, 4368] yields 6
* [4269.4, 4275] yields 11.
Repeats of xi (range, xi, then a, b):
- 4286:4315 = 29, 0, 29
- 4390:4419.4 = 2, 15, 17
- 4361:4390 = -8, 19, 11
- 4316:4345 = 0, 15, 15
